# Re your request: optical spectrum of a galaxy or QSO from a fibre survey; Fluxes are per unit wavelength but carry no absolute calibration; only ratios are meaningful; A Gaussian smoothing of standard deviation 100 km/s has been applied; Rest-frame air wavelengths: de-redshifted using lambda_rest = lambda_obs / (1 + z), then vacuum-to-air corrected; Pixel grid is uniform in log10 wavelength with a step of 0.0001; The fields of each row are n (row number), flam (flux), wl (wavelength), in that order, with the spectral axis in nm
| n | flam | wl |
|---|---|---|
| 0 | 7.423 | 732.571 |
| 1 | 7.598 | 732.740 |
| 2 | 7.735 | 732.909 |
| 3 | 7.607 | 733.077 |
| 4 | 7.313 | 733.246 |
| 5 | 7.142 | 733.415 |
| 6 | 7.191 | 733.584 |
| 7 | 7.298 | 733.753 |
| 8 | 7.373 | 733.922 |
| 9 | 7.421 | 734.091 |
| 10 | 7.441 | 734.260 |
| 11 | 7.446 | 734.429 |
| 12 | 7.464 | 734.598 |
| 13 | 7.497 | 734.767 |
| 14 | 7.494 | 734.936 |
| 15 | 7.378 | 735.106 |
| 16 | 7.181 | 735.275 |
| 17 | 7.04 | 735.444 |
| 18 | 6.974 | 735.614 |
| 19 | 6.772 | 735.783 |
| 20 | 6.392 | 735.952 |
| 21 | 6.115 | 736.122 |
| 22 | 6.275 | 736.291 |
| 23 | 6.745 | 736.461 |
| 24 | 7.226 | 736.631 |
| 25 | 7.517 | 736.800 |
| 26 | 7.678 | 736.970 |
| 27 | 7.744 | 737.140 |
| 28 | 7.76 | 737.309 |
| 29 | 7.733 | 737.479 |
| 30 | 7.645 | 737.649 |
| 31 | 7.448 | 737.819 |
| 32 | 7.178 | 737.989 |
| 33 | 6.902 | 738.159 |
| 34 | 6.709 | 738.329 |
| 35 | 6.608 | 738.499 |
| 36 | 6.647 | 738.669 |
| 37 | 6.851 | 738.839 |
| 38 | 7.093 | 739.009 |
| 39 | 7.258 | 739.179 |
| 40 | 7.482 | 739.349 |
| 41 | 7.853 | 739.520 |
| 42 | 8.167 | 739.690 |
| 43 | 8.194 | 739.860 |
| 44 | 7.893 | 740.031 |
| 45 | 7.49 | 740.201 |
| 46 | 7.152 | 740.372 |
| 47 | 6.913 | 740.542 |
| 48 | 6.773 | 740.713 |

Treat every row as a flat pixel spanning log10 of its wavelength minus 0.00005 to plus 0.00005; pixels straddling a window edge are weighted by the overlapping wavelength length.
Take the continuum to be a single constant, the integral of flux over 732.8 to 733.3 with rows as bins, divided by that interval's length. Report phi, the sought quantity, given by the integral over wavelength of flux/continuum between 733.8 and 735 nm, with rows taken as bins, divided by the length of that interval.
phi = 0.98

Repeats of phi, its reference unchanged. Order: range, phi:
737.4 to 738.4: 0.96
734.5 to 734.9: 0.99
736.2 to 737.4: 0.96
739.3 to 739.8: 1.04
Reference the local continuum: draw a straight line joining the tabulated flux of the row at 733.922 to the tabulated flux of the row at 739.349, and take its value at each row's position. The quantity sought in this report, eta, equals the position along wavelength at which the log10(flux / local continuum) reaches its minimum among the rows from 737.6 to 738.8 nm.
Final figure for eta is 738.499 nm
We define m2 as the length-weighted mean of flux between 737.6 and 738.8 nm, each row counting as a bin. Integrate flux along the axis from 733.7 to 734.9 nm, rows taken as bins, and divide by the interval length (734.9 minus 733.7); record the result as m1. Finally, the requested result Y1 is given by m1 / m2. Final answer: 1.06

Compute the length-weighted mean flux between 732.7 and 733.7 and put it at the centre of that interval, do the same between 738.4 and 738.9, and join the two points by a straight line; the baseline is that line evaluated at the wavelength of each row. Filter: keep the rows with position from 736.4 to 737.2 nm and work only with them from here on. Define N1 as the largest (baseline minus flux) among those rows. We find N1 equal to 0.24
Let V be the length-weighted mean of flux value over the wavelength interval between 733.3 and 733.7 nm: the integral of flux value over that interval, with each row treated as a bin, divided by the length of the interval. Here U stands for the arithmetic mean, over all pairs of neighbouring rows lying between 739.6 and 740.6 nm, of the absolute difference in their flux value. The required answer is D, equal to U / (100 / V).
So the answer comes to 0.019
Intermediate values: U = 0.26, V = 7.18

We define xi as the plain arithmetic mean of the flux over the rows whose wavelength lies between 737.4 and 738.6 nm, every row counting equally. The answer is 7.2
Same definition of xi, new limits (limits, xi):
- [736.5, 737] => 7.5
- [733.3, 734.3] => 7.3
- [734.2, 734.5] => 7.4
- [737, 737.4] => 7.8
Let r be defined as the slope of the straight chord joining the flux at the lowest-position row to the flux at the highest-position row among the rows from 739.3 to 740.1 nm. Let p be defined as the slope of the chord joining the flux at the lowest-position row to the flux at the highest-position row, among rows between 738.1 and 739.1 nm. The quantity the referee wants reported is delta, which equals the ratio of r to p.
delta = 2.7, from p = 0.2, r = 0.6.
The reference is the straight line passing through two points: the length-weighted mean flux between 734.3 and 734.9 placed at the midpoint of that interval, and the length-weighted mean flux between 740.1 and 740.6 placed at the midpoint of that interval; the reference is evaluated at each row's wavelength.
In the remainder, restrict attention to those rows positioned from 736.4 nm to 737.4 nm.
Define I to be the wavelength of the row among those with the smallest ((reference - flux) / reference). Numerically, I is 737.309 nm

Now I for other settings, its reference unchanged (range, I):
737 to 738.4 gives 737.309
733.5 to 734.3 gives 734.260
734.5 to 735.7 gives 734.936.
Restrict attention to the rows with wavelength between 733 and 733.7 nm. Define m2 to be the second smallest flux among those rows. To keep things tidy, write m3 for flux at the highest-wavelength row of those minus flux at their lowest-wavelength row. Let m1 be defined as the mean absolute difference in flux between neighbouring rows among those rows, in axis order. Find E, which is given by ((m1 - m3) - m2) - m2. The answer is -13.8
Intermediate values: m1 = 0.17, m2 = 7.191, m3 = -0.4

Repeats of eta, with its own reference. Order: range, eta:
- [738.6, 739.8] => 738.669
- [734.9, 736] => 735.952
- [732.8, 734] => 733.415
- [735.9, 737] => 736.122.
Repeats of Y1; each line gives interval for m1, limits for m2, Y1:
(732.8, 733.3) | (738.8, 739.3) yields 1.06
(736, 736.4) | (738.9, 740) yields 0.81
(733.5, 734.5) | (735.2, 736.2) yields 1.09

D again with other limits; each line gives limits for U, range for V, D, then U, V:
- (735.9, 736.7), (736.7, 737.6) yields 0.027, 0.35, 7.68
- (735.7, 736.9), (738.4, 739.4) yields 0.024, 0.34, 6.97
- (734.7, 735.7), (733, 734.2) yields 0.008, 0.10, 7.33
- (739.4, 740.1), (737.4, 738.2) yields 0.016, 0.21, 7.40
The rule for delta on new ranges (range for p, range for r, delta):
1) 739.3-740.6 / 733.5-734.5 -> -0.6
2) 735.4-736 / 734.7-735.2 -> 0.3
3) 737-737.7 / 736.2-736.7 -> -14.4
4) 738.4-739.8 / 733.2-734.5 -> 0.1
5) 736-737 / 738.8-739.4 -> 0.7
